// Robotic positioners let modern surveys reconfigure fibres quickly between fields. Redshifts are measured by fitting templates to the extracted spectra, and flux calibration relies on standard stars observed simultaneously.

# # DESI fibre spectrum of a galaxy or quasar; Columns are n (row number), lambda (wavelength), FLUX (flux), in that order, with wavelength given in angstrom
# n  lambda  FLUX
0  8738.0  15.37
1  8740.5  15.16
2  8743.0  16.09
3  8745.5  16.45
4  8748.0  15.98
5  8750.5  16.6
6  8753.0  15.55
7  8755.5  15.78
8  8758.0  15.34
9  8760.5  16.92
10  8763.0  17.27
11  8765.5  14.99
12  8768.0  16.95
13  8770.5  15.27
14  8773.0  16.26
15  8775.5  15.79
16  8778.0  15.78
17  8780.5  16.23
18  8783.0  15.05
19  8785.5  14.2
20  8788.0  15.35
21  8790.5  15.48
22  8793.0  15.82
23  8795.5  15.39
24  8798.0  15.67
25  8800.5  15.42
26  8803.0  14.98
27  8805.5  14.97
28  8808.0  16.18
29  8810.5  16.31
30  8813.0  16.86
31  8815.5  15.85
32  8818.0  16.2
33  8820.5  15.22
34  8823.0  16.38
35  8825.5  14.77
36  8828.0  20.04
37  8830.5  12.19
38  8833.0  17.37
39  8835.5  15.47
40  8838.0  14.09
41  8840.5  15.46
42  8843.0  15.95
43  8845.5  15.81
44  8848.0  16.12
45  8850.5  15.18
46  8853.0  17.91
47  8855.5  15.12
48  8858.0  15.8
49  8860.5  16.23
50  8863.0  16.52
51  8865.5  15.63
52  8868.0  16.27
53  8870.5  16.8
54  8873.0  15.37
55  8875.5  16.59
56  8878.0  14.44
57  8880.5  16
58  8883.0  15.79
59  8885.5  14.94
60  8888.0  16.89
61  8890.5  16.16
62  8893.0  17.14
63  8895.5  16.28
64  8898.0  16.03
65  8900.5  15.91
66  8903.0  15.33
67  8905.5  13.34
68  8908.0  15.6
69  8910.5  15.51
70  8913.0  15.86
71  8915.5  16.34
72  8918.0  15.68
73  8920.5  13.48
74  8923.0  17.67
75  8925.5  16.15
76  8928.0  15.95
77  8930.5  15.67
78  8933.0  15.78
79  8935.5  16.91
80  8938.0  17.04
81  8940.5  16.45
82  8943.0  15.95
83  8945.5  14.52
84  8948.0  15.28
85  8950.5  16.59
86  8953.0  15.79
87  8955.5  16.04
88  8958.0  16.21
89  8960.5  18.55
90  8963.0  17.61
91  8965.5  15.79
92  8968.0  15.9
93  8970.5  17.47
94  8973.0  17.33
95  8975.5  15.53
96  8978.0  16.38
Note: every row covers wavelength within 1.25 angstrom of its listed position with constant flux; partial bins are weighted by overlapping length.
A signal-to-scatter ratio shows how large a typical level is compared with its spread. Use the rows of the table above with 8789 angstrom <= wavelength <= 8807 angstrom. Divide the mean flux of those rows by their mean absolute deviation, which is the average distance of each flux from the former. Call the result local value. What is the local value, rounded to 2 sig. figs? 65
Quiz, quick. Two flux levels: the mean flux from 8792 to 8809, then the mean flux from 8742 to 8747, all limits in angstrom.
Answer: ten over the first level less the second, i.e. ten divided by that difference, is -13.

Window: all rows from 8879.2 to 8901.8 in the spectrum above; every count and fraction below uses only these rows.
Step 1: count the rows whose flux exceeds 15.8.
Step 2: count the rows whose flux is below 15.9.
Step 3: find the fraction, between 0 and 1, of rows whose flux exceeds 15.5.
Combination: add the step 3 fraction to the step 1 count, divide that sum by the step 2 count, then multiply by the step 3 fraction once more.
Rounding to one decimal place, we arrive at 3.5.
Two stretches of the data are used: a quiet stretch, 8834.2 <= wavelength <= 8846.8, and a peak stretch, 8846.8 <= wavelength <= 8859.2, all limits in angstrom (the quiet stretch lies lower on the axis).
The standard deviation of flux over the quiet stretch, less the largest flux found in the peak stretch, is -17.2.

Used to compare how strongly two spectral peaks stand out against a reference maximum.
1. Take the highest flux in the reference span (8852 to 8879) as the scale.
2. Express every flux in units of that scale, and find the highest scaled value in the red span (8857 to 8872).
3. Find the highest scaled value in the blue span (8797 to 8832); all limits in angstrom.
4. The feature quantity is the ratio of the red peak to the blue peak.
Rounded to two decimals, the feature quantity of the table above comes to 0.84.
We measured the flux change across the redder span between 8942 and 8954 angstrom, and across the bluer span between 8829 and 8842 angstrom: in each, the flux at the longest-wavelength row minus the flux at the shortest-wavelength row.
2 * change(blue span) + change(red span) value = 6.4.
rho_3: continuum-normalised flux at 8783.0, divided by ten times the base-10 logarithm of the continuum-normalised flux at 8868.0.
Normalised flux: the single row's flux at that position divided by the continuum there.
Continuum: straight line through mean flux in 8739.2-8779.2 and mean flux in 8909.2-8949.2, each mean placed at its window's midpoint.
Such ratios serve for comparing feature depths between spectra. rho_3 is 10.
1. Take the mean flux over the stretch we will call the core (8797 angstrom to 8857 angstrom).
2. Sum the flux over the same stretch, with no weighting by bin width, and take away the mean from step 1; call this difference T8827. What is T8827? 364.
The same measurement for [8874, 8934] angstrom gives 363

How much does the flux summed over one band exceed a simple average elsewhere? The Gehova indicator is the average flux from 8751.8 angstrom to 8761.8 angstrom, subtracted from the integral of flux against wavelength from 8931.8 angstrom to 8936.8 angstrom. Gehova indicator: 66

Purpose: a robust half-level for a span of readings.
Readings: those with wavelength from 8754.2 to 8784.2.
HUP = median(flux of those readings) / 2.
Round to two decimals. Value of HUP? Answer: 7.89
